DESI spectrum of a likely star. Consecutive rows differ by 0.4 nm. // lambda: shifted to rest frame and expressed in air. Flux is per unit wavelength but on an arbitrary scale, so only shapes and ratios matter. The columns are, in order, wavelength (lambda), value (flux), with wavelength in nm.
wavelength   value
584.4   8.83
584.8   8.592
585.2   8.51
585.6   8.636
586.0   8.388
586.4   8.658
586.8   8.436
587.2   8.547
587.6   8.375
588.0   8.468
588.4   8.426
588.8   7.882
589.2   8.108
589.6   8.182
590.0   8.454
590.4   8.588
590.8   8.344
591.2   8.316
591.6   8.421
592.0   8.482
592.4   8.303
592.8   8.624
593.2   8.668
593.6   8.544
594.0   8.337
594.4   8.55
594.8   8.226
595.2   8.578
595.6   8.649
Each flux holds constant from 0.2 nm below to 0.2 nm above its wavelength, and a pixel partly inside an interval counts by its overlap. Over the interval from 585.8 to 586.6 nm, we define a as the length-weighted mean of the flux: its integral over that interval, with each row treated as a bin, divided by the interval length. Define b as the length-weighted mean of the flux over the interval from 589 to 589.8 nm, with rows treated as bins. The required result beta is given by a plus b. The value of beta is 16.7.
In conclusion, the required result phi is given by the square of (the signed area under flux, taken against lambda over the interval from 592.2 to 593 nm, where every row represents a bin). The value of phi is 45.8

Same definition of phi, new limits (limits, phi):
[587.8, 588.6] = 45.7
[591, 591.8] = 44.8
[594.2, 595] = 45.0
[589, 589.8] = 42.5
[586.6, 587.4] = 46.1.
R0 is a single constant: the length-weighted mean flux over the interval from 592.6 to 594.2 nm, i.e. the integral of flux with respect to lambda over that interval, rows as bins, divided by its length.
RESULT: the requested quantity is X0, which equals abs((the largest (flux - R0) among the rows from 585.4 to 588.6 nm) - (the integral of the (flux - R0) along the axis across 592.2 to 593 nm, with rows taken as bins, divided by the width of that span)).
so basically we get 0.19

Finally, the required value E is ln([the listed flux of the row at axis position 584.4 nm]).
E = 2.18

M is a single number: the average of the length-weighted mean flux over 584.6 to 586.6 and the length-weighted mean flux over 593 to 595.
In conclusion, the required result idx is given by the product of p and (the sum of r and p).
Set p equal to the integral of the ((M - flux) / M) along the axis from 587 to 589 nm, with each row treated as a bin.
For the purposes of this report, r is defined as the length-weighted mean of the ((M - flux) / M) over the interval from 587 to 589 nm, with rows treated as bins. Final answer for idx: 0.002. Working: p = 0.04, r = 0.020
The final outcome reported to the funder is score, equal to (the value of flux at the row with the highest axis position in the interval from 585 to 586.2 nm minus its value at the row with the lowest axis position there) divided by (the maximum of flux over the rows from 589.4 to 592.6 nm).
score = -0.014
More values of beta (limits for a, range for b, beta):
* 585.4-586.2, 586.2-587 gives 17.1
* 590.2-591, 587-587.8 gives 16.9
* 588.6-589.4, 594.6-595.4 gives 16.4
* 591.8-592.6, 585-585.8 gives 17.0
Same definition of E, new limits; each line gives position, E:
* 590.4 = 2.15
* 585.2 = 2.14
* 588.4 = 2.13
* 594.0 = 2.12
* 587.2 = 2.15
